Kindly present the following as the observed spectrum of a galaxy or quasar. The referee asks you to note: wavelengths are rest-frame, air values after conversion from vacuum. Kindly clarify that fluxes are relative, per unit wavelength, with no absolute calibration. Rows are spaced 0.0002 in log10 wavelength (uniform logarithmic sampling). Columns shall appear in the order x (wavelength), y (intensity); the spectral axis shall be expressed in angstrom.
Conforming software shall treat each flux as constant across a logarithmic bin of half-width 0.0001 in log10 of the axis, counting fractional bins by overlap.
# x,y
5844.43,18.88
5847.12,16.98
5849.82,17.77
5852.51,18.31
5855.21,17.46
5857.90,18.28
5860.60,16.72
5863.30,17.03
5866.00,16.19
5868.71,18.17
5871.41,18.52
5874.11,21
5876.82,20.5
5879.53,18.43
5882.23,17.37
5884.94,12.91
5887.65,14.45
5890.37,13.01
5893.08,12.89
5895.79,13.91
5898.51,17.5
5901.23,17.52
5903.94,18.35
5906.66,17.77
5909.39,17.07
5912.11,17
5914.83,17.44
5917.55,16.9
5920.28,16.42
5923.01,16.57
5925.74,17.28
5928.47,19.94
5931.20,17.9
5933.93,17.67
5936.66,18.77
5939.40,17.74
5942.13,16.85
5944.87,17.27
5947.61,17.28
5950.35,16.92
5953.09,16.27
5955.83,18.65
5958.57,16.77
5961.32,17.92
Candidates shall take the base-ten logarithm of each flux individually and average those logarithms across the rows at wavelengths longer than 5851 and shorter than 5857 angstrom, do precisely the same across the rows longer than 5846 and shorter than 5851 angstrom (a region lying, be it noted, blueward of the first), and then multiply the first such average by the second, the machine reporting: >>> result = 1.55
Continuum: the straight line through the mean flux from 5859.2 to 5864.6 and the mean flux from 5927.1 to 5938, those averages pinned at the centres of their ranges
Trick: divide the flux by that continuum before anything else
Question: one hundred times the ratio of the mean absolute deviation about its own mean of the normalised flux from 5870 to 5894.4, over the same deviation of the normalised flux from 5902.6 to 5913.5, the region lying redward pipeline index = 543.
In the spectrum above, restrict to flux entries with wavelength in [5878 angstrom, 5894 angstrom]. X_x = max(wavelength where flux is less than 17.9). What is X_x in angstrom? 5893.08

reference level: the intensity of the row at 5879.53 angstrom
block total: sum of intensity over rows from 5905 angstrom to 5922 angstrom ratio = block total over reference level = 5.57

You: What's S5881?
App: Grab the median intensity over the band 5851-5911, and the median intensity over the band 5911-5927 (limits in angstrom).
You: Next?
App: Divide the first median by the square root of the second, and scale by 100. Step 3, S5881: 425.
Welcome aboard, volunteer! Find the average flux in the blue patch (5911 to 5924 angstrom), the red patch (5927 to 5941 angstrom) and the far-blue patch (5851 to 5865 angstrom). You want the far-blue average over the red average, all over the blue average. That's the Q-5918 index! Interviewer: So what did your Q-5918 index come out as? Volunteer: 0.057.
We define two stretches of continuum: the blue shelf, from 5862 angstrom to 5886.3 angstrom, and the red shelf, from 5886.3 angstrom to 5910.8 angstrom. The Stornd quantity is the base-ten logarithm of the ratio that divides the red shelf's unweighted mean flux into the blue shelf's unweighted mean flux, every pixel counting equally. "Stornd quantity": 0.051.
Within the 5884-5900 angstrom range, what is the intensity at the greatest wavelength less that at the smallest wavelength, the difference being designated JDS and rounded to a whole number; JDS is 5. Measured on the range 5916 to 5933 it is 1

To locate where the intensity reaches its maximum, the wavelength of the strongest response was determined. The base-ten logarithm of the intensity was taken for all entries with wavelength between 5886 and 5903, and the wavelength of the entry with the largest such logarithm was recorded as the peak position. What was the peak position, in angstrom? 5901.23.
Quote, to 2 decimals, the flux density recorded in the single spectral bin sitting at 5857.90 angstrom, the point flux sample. 18.28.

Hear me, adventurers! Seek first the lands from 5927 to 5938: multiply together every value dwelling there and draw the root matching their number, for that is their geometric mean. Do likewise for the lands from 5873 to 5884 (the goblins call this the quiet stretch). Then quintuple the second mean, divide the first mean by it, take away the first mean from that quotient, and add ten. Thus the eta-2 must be -8.4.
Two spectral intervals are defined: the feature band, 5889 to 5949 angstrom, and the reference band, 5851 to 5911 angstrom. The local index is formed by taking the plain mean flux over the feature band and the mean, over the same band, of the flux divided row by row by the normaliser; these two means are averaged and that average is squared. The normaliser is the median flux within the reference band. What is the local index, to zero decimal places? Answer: 80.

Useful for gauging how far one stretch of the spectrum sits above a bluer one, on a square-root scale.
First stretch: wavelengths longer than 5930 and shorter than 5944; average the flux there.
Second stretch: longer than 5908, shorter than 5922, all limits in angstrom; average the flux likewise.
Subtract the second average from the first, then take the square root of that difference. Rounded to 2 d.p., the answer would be 0.91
